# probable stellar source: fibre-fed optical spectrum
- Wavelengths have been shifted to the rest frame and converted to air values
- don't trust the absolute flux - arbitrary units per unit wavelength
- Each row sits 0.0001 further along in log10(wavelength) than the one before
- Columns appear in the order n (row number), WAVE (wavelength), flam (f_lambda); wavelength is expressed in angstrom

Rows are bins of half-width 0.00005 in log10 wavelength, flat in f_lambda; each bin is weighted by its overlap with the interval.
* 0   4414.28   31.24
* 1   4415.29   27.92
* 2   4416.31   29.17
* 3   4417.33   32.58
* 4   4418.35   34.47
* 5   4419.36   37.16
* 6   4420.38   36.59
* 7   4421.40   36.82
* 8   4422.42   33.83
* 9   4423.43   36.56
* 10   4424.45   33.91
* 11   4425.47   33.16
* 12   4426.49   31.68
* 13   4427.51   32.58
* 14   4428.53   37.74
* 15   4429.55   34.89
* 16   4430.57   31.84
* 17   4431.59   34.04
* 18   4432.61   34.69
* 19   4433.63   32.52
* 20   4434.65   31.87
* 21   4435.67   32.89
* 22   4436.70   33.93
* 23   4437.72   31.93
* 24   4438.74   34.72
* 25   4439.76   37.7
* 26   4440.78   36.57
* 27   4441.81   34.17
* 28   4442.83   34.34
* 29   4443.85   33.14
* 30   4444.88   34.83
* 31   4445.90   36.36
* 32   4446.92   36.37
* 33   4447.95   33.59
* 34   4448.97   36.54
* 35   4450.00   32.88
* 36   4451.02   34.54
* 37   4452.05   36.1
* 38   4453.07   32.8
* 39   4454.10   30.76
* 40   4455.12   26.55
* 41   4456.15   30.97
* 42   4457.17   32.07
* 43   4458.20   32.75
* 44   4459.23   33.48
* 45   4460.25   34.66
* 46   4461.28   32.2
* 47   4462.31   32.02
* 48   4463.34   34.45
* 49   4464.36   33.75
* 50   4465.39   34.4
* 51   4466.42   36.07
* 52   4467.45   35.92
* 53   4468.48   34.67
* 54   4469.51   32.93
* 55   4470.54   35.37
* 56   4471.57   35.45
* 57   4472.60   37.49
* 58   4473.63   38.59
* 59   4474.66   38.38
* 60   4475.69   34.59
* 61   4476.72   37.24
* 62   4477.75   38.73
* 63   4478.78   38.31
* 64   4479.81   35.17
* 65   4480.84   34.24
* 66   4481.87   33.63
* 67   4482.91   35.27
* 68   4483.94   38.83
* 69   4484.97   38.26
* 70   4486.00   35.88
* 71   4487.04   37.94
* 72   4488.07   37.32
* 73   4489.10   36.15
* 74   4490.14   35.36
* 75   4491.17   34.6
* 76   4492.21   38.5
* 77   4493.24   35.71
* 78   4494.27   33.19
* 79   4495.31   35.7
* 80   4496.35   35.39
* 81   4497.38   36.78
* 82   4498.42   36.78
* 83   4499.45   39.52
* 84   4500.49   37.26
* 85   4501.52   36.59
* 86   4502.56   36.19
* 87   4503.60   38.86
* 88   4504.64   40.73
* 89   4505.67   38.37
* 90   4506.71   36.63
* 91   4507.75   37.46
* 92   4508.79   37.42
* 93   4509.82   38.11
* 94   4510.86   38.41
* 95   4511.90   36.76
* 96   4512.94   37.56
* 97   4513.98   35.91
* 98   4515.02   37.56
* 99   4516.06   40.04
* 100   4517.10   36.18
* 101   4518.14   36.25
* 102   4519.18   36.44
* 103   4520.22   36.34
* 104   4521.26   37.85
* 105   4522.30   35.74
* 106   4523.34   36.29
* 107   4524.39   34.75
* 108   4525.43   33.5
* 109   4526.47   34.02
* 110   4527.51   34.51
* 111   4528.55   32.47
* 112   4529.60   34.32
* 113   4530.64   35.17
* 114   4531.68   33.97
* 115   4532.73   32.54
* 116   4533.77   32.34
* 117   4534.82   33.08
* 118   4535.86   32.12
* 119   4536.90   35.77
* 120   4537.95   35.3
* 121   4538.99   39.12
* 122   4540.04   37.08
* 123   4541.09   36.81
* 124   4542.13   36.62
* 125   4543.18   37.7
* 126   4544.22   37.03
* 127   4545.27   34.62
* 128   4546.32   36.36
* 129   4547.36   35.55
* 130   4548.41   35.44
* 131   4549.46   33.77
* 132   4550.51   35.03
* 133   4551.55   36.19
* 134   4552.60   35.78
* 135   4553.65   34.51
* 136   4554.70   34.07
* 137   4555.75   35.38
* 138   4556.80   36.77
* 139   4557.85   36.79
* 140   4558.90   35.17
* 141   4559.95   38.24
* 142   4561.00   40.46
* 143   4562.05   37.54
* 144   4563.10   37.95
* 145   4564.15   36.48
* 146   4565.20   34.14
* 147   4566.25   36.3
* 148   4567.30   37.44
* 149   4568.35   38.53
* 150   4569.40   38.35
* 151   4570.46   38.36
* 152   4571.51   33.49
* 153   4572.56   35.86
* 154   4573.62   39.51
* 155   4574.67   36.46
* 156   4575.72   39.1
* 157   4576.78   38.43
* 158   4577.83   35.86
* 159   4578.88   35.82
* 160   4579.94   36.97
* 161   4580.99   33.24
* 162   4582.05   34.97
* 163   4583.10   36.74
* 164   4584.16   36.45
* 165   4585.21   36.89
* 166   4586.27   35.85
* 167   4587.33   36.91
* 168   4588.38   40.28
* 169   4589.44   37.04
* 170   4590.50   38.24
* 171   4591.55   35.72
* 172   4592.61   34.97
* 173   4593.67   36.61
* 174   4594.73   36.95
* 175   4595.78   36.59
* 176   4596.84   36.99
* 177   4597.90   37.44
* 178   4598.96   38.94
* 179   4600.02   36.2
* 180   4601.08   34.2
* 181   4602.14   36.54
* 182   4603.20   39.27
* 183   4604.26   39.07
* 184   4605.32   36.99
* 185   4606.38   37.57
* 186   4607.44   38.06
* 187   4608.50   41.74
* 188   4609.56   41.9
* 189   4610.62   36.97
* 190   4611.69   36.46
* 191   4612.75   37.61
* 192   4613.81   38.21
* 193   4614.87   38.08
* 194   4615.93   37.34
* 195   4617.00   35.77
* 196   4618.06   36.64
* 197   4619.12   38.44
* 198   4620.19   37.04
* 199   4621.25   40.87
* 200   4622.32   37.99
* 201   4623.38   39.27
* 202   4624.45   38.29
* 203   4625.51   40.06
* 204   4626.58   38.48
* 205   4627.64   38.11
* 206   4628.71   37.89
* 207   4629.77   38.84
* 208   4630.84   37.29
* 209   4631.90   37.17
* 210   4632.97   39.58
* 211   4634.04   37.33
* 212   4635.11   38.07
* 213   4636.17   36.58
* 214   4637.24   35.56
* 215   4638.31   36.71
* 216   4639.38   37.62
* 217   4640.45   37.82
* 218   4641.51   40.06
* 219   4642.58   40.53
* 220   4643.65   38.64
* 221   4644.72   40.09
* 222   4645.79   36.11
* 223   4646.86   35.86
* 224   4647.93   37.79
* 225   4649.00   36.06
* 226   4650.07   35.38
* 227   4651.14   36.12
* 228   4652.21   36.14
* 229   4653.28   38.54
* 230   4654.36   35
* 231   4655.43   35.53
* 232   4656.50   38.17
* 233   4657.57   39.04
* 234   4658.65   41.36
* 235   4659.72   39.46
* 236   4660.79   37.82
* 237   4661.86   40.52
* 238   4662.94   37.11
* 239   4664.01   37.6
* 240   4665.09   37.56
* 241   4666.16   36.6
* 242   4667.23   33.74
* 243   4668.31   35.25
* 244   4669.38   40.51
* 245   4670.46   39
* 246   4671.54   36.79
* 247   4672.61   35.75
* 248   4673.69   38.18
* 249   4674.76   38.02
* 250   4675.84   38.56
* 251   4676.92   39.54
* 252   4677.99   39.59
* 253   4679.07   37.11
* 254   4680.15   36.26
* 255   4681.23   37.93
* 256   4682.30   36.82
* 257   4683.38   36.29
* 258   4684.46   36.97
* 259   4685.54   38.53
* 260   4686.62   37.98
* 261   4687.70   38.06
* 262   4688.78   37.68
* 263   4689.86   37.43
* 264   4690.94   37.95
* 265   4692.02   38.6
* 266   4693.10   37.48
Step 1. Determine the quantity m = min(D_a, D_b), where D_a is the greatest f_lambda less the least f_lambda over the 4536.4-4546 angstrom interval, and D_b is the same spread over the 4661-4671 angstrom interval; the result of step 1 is 4.5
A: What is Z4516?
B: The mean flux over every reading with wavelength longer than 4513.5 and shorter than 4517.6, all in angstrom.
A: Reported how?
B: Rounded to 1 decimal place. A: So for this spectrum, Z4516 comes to 37.4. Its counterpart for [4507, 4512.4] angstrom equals 37.6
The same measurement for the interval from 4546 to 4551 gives 35.2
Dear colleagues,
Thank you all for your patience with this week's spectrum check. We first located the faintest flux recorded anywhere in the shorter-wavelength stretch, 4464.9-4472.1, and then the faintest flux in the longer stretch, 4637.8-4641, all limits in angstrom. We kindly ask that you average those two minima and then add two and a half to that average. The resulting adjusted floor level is 37.3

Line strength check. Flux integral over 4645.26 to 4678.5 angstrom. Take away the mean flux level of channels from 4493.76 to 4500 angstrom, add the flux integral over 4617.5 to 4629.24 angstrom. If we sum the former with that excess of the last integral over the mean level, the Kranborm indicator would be 1662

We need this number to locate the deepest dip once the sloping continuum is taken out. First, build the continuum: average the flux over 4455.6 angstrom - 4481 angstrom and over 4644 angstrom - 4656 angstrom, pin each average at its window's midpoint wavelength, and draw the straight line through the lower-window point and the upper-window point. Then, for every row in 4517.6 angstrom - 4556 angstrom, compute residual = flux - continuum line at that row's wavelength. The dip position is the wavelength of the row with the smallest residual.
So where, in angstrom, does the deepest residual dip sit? 4535.86 angstrom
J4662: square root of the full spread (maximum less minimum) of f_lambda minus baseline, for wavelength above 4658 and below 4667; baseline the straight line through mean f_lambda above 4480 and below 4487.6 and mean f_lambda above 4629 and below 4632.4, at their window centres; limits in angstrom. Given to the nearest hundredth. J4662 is 2.20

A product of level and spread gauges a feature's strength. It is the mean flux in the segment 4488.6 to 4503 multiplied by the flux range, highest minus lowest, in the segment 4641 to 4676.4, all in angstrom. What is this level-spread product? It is 276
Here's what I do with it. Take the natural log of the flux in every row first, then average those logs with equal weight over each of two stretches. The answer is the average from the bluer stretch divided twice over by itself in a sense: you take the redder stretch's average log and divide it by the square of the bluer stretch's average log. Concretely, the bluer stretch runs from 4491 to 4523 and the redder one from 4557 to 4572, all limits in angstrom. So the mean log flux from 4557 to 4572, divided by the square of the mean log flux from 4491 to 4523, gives 0.277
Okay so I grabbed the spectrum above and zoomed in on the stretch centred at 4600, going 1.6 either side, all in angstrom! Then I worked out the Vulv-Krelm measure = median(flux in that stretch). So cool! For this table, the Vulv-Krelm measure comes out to 36.2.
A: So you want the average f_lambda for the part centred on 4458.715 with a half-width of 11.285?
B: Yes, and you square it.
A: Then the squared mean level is 1113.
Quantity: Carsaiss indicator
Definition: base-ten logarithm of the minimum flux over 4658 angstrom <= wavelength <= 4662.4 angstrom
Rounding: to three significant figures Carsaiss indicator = 1.58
